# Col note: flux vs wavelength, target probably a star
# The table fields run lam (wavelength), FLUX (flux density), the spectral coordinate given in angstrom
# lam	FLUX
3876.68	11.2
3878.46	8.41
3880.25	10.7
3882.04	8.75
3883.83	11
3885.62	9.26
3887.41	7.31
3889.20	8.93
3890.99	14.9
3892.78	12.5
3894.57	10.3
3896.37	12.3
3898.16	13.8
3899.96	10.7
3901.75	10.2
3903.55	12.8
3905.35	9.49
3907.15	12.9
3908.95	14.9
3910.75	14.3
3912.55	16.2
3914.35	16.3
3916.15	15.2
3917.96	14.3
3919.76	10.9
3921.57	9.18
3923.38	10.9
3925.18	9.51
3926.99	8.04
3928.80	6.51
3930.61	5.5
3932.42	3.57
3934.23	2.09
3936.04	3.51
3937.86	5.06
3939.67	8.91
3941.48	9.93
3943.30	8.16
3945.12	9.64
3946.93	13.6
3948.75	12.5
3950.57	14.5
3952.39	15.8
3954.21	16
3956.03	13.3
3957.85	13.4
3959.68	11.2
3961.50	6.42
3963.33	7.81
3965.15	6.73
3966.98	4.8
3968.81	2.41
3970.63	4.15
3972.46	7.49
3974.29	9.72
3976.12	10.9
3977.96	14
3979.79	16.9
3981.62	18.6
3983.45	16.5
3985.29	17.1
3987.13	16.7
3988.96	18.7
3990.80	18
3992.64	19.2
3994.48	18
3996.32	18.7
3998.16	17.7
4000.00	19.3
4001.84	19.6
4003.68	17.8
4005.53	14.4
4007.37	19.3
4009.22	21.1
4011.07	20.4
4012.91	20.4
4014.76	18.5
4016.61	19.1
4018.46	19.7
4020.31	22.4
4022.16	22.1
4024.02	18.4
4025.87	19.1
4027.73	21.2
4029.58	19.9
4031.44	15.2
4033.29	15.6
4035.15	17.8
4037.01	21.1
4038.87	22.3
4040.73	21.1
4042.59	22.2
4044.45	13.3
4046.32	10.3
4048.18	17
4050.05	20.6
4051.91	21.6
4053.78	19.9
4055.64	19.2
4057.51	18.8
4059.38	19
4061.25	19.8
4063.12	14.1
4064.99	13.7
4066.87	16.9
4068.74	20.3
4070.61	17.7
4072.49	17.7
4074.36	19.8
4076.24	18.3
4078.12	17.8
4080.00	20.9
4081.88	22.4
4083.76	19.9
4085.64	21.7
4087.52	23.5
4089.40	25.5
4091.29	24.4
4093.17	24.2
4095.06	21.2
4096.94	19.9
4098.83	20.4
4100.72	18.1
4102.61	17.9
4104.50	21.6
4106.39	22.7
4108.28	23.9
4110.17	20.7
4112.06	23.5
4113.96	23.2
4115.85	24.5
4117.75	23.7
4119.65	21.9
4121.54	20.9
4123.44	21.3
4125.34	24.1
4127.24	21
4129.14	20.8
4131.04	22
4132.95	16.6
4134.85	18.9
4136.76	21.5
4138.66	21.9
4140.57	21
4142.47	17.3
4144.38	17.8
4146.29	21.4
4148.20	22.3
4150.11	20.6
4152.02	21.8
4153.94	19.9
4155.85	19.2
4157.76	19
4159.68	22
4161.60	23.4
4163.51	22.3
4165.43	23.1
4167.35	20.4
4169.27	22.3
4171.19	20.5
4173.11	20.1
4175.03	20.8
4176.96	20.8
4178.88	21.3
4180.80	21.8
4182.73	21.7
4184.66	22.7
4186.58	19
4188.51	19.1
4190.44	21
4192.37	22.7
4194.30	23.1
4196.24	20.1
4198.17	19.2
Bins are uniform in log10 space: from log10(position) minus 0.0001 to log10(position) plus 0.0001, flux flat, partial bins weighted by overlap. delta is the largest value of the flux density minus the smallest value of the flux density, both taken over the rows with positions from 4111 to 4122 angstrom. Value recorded 3.6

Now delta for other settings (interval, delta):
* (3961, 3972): 5.4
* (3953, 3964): 9.6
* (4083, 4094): 5.6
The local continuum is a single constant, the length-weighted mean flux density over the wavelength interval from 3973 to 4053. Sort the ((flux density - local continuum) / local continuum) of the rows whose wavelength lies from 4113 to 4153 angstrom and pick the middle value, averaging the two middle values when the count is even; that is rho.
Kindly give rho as 0.18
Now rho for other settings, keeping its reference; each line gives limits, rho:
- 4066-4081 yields 0.00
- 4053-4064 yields 0.05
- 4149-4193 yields 0.16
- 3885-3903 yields -0.42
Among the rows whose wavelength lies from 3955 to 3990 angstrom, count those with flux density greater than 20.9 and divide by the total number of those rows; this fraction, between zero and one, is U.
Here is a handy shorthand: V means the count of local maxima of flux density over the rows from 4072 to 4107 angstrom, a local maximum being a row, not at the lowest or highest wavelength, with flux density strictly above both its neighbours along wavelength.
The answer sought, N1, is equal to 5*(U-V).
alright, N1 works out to -20.0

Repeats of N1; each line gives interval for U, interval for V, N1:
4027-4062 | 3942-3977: -18.4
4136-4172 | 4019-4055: -17.1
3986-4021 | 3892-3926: -24.5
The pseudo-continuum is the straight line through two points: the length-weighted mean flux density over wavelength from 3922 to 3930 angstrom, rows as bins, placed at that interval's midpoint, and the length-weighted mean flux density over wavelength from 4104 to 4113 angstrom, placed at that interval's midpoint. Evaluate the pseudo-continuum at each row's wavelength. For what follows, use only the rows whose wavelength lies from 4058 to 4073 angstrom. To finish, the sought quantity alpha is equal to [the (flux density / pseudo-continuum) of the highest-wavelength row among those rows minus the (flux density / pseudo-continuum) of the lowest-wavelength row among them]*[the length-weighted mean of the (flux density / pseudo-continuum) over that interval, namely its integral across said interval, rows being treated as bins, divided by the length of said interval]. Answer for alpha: -0.11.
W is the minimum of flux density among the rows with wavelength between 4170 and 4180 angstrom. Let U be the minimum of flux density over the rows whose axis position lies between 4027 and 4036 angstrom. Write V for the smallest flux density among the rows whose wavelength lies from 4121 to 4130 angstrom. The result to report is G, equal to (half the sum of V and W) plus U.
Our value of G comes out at 36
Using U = 15.2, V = 20.8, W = 20.1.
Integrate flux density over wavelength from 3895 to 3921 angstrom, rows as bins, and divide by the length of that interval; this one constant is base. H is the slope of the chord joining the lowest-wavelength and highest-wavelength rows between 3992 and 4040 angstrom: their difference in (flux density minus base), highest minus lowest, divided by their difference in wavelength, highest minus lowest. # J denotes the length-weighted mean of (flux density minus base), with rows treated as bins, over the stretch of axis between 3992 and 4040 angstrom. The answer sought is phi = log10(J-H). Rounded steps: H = 0.067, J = 6.1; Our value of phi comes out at 0.78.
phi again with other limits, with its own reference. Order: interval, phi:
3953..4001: -0.90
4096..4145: 0.91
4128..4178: 0.88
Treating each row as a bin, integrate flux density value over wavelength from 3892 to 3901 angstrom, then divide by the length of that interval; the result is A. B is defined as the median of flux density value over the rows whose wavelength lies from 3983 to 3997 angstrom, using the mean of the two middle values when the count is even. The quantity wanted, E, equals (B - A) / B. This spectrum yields 0.34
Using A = 11.9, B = 18.0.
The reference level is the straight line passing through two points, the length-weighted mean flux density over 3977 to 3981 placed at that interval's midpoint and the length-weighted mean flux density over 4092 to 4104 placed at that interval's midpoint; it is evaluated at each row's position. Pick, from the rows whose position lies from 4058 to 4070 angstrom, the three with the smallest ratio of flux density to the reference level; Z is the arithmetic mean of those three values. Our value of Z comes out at 0.78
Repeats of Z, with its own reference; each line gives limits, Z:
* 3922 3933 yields 0.38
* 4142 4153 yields 0.83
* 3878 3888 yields 0.69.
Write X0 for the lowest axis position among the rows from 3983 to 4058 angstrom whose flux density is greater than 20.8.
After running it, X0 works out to 4009.22 angstrom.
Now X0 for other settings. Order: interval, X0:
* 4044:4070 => 4051.91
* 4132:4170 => 4136.76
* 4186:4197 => 4190.44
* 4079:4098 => 4080.00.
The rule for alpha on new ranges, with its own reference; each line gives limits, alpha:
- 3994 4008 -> 0.00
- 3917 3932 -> -1.27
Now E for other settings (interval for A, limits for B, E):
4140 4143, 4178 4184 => 0.11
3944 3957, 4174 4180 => 0.35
